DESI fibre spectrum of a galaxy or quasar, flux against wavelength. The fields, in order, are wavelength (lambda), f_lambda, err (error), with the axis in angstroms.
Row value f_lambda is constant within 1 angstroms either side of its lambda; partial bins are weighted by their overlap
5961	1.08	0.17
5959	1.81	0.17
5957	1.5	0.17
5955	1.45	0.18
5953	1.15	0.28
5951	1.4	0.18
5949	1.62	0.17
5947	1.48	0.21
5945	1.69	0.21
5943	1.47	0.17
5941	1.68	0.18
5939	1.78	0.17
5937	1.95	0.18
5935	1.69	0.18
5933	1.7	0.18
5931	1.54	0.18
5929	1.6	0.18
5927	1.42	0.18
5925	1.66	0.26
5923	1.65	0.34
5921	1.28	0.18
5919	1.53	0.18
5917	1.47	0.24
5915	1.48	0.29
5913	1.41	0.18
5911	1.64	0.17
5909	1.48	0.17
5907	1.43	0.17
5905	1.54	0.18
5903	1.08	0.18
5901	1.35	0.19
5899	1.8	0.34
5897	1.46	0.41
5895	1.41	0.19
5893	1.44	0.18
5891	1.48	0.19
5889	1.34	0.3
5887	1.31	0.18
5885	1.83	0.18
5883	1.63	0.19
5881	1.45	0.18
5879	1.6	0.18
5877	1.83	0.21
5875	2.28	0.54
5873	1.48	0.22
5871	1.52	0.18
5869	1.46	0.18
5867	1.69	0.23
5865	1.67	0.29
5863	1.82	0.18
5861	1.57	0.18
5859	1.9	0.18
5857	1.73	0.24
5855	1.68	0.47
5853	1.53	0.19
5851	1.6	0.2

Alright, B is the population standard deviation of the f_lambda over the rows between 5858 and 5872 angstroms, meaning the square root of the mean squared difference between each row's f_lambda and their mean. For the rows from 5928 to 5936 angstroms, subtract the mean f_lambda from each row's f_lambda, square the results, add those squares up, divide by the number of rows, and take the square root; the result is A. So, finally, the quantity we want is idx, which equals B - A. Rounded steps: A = 0.066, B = 0.15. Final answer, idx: 0.08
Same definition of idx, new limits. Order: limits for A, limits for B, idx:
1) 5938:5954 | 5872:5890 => 0.10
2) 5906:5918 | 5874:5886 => 0.19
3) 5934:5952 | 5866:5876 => 0.15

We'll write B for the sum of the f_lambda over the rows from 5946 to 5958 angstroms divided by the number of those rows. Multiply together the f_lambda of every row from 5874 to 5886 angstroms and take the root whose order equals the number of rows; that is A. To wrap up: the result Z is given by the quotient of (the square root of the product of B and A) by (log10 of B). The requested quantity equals 10.1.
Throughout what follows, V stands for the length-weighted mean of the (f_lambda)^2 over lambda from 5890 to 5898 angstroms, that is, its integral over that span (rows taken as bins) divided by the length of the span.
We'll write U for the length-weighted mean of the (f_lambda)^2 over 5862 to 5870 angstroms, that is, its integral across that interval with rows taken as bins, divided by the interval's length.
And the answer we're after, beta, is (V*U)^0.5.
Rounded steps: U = 2.77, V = 2.10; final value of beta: 2.41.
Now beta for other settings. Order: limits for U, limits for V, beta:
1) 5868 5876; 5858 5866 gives 3.00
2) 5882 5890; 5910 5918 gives 2.32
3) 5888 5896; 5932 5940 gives 2.53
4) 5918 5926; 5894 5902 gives 2.33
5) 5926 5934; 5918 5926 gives 2.41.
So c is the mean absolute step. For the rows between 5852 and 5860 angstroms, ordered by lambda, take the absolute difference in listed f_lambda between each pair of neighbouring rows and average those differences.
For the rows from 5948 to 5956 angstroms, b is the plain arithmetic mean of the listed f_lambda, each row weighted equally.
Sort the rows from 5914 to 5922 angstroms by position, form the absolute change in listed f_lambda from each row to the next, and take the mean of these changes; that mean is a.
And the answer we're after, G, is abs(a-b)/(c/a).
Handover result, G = 1.1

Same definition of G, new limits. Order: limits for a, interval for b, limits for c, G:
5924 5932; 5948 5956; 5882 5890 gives 0.8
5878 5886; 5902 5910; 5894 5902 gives 0.8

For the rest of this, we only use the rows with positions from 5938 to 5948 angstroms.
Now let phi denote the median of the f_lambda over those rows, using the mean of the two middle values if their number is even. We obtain 1.68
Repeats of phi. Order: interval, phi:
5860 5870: 1.67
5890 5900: 1.46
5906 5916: 1.48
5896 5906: 1.46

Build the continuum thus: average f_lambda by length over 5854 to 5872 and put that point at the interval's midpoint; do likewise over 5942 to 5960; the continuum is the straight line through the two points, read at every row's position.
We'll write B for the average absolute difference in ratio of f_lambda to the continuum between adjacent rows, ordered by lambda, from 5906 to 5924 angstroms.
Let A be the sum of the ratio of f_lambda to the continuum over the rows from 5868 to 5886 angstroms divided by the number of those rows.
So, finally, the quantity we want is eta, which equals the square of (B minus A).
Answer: 0.851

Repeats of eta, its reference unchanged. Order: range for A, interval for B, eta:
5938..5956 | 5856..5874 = 0.832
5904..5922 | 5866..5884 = 0.596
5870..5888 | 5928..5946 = 0.835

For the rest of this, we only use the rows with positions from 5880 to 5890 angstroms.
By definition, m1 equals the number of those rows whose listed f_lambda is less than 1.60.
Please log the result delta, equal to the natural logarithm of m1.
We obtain 1.10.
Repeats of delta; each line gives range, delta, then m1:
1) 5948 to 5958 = 1.39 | 4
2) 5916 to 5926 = 1.10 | 3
